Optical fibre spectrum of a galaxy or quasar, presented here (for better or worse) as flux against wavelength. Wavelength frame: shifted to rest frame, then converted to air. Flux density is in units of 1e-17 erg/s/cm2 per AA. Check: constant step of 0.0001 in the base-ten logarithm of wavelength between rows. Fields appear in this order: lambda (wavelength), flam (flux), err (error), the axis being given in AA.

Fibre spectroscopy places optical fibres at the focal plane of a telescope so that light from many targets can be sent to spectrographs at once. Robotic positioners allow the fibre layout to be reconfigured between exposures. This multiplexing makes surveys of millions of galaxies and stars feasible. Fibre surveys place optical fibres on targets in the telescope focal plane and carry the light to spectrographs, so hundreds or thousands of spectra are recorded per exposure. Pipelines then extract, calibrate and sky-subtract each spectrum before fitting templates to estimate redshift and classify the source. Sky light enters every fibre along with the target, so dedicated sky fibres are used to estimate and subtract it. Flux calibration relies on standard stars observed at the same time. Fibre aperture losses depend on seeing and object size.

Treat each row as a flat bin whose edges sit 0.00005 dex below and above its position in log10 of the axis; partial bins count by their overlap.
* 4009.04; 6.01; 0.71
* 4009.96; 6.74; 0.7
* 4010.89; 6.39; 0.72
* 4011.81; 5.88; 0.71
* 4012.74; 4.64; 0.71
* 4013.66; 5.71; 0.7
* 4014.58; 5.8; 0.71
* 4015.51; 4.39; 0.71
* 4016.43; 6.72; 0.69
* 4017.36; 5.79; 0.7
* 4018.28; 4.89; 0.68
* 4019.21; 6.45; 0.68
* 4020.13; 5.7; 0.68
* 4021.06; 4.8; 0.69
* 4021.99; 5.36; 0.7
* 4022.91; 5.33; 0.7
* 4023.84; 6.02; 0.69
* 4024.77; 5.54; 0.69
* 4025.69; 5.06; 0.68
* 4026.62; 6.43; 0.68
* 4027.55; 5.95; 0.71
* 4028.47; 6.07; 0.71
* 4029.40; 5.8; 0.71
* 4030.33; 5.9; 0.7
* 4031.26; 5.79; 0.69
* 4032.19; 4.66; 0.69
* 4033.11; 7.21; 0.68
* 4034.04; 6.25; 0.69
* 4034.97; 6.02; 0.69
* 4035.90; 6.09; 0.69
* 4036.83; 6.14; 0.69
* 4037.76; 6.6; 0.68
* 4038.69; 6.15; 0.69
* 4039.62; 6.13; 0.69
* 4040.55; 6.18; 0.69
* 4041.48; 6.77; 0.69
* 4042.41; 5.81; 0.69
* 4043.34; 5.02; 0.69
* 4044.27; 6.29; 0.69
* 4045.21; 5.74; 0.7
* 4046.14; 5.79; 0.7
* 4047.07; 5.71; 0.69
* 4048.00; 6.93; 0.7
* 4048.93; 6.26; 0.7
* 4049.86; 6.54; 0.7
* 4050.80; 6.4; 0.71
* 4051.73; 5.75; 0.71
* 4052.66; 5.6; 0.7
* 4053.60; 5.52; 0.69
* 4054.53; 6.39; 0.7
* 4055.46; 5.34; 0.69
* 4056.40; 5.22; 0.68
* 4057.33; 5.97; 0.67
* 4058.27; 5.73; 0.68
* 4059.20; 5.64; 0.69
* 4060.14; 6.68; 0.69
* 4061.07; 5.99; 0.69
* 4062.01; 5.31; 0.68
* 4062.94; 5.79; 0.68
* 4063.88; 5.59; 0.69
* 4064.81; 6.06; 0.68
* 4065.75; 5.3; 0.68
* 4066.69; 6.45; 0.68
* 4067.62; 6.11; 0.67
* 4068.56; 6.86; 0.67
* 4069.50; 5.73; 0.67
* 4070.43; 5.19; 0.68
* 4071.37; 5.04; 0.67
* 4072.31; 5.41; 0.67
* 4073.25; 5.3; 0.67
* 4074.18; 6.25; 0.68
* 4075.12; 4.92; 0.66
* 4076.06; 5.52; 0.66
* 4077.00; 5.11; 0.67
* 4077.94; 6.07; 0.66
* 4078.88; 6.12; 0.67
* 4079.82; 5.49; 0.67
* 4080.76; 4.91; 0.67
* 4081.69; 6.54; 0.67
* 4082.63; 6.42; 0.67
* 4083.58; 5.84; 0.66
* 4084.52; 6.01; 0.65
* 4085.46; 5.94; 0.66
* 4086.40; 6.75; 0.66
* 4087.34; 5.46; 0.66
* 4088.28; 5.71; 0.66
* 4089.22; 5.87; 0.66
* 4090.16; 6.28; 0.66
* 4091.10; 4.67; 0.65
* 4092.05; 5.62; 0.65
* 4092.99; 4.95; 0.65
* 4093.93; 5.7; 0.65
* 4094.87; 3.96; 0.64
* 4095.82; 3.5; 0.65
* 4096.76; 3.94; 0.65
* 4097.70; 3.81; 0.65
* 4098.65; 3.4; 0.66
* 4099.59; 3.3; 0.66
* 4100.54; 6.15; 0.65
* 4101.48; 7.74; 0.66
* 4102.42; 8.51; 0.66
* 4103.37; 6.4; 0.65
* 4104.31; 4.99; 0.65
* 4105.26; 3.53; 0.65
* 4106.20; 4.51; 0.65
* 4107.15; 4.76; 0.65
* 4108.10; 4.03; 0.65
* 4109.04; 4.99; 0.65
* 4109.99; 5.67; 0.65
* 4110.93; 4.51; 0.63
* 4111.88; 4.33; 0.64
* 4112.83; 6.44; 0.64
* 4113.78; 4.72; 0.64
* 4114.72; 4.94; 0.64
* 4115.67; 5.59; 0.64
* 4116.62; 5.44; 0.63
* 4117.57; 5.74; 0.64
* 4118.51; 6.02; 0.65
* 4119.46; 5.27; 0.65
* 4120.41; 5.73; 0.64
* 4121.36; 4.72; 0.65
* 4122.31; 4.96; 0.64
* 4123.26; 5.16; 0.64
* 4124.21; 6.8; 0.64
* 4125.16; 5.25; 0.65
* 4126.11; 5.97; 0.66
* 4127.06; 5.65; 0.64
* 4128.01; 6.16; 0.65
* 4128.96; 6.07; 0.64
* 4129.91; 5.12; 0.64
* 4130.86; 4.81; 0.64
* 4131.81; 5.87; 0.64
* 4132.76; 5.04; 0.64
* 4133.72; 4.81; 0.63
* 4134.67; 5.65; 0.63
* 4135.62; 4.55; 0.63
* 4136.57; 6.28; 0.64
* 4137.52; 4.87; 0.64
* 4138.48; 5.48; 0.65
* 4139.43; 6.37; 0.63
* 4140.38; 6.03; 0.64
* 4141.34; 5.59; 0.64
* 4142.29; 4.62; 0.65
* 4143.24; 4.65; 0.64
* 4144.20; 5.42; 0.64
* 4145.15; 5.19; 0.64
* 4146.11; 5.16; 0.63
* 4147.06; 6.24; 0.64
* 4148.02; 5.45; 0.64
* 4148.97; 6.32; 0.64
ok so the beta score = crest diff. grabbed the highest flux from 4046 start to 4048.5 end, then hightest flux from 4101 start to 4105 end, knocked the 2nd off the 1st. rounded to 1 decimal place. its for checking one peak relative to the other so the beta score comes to -1.6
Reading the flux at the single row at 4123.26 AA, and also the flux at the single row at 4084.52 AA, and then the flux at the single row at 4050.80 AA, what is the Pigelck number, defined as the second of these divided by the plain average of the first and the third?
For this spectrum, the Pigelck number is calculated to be 1.04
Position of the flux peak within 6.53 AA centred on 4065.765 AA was 4068.56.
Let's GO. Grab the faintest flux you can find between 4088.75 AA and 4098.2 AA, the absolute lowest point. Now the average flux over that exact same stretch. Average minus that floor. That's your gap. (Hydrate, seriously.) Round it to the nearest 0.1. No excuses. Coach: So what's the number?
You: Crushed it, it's 1.3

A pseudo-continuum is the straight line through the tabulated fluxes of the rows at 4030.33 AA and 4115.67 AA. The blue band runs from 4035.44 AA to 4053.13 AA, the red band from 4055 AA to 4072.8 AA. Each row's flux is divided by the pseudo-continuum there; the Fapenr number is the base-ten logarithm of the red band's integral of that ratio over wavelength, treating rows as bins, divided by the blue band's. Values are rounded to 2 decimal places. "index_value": -0.02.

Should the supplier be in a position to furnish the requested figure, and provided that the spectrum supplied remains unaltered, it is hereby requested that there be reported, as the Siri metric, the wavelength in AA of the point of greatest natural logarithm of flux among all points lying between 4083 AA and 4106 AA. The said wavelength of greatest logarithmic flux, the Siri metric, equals 4102.42 AA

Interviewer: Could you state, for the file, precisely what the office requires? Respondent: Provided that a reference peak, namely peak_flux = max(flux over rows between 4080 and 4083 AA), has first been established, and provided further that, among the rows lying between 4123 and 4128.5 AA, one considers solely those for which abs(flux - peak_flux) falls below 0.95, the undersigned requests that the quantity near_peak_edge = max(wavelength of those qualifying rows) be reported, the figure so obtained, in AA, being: 4128.01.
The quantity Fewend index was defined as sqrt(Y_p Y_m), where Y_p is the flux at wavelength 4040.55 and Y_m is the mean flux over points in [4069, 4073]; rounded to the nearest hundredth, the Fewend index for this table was 5.75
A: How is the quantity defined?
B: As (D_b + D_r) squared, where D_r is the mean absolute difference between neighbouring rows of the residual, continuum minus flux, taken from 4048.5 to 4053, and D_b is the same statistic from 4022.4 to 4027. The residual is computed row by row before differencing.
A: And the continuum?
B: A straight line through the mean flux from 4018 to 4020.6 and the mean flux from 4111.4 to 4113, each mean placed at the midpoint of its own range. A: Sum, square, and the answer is 1.1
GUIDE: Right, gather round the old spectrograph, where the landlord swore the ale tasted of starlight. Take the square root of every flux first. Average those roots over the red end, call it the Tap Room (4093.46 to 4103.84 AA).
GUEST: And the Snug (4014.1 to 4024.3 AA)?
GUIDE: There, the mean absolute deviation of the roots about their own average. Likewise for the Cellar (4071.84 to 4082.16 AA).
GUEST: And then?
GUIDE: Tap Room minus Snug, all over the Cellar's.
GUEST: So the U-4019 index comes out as 22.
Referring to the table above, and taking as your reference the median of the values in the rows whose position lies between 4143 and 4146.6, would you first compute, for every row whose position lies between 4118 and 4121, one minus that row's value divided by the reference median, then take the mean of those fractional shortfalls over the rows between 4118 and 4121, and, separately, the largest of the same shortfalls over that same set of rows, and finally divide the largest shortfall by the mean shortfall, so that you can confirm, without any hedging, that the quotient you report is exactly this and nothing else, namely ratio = 0.2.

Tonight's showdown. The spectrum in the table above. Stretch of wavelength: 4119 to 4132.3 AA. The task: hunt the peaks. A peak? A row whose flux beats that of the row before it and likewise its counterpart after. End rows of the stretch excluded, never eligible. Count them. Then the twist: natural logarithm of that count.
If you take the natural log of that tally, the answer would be 1.39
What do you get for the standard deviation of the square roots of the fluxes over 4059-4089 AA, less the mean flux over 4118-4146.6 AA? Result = -5.33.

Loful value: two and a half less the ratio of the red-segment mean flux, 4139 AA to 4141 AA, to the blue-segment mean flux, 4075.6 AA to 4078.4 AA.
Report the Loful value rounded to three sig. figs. 1.39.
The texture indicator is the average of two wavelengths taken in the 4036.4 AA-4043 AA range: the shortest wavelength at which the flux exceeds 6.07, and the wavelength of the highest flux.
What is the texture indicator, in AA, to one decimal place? 4039.2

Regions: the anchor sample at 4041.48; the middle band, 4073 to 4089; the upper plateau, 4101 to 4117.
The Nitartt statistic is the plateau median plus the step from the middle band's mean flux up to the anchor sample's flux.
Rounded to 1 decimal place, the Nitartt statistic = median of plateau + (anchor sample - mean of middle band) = 6.0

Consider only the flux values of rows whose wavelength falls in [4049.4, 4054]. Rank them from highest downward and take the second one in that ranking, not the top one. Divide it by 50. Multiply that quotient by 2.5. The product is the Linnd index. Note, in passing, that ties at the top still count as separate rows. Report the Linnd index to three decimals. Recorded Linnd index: 0.320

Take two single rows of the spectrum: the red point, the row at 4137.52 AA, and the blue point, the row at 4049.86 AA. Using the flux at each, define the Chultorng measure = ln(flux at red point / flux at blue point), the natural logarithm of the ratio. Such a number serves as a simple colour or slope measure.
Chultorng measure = -0.3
